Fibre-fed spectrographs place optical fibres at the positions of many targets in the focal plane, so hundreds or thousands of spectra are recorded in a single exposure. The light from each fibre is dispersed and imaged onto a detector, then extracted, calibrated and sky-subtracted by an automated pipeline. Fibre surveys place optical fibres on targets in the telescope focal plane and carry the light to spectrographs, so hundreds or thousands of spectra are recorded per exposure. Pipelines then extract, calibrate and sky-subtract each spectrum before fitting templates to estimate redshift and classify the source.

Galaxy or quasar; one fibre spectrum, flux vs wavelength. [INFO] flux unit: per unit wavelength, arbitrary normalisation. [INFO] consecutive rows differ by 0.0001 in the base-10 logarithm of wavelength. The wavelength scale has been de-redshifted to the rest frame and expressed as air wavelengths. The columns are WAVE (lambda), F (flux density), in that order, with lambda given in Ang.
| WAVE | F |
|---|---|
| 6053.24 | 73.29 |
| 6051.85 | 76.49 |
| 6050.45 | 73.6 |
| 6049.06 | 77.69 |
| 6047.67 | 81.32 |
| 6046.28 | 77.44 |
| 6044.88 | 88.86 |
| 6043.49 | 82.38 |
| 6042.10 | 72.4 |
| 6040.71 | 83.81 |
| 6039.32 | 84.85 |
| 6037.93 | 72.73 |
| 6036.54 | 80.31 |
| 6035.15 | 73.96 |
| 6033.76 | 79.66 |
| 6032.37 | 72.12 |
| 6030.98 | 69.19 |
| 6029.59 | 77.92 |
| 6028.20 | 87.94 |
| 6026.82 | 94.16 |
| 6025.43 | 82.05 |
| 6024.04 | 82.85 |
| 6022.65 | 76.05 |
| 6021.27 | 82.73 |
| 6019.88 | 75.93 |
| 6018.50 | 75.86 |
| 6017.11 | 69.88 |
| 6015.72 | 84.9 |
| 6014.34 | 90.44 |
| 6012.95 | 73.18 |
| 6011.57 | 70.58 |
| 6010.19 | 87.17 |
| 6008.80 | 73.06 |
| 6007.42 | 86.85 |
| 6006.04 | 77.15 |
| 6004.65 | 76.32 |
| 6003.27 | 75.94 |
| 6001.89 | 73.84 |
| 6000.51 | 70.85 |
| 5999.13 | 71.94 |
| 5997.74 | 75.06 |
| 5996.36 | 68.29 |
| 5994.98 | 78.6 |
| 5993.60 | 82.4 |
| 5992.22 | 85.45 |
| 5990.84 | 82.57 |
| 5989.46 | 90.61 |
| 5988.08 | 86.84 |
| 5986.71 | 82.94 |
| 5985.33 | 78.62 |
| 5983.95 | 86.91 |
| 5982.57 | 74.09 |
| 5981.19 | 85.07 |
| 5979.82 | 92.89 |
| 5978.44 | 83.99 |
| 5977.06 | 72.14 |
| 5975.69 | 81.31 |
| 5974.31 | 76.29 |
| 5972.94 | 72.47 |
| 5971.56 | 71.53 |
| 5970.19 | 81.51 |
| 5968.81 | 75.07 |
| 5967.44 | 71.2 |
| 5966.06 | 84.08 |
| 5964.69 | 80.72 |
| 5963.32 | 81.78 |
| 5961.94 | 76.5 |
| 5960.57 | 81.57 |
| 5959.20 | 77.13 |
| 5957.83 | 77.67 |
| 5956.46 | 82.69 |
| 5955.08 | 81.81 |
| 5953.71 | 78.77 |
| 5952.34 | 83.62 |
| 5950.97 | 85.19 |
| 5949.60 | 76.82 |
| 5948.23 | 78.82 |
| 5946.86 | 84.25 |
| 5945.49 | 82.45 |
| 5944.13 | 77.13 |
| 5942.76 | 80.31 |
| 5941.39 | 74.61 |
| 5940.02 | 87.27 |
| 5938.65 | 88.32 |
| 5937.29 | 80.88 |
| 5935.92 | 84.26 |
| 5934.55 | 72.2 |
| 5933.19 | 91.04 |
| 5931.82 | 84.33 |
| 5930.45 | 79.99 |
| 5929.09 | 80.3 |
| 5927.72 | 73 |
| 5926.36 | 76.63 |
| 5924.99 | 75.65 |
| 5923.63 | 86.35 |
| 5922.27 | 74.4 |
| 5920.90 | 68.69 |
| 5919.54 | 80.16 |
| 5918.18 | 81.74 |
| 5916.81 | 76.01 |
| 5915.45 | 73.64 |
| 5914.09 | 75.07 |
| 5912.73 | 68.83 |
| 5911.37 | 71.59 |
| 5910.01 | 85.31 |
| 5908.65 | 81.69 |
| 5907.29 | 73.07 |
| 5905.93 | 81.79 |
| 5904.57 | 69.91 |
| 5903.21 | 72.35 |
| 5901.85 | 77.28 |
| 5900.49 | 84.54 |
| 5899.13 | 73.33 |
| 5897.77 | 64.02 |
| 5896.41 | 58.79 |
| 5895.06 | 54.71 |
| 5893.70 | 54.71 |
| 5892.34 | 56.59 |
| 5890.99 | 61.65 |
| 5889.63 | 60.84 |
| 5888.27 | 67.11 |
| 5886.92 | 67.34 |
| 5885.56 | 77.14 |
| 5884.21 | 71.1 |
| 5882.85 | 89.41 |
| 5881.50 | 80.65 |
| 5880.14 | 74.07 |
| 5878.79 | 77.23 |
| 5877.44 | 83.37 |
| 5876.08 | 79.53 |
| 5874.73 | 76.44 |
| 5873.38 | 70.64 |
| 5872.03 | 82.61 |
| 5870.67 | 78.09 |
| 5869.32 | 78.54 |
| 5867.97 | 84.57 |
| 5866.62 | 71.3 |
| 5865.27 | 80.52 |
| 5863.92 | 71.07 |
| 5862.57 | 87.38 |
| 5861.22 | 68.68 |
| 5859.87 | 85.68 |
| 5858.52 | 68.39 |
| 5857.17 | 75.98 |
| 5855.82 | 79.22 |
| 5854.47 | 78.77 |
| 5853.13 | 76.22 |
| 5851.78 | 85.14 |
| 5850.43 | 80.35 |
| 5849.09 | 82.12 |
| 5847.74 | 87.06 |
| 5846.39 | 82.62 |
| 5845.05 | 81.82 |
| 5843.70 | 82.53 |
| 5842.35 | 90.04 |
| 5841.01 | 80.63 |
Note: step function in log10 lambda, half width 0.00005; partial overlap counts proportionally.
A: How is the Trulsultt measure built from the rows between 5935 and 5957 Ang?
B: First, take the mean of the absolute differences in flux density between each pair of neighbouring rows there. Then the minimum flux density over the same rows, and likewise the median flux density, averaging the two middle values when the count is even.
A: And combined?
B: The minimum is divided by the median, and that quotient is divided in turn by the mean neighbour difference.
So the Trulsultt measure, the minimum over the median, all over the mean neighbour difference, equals 0.204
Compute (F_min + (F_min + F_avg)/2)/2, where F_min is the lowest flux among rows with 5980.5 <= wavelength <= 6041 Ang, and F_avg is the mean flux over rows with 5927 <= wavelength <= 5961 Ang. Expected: 71.5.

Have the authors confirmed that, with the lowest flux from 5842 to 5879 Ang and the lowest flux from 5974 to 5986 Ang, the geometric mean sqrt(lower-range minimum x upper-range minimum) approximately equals 70.2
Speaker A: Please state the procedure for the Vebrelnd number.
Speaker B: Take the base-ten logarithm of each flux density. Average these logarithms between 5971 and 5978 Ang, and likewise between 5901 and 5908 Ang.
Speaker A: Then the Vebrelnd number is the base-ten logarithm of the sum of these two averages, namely 0.574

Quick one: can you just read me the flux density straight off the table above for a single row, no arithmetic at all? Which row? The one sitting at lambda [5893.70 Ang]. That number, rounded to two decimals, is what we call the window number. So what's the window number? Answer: 54.71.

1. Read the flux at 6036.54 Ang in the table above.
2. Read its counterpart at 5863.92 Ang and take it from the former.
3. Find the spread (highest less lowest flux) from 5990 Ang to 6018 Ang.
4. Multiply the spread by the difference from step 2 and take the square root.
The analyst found 14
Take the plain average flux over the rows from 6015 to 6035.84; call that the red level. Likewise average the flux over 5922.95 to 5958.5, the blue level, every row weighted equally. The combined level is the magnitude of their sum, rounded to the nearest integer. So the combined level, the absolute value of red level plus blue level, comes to 160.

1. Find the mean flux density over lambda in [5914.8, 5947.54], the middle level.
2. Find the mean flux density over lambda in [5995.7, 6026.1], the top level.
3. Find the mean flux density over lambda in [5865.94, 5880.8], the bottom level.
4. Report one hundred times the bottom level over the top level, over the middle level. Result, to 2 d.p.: 1.26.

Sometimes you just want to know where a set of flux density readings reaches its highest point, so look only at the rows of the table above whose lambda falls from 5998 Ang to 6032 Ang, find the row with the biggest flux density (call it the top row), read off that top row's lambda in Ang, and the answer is 6026.82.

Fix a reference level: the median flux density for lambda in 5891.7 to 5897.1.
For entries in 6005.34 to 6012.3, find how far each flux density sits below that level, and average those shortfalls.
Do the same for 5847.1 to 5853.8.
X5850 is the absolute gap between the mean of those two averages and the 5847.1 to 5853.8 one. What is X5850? 1.6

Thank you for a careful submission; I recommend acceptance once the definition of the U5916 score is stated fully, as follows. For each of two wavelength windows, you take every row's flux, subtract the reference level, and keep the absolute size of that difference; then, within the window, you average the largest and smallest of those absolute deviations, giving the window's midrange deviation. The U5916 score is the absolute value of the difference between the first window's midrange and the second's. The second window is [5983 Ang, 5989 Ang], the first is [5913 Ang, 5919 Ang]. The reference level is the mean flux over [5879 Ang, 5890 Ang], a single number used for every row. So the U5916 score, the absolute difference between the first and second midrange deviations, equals 5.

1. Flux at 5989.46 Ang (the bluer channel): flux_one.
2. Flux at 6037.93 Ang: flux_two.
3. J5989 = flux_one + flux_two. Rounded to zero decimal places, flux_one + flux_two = 163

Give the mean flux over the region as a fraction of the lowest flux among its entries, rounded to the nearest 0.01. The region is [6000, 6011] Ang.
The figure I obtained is 1.10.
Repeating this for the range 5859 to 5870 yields 1.14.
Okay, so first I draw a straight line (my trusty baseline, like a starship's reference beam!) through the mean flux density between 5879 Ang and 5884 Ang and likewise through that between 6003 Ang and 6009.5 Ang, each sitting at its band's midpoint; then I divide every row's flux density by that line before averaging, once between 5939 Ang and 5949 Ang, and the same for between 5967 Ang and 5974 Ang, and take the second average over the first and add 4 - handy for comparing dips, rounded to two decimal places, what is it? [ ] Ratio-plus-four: 4.93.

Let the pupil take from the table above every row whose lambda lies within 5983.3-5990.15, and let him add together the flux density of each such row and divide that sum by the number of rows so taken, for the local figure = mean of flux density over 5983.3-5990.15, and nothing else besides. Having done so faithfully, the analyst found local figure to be 85.2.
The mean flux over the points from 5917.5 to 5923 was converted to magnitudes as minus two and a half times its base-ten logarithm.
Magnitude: -4.71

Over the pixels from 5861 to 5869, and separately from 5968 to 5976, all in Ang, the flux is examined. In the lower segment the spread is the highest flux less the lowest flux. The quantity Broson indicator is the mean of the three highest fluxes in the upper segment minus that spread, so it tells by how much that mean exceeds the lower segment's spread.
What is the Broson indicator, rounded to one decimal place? 61.0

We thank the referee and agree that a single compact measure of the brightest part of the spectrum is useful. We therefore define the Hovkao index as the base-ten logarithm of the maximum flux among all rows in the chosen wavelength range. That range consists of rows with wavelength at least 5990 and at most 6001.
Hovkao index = 1.93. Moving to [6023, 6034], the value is 1.97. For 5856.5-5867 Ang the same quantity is 1.94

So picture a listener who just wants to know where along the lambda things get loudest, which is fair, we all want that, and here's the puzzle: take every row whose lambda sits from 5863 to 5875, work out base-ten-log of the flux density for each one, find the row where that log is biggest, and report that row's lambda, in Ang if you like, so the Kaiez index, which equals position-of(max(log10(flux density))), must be 5867.97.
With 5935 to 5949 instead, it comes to 5938.65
